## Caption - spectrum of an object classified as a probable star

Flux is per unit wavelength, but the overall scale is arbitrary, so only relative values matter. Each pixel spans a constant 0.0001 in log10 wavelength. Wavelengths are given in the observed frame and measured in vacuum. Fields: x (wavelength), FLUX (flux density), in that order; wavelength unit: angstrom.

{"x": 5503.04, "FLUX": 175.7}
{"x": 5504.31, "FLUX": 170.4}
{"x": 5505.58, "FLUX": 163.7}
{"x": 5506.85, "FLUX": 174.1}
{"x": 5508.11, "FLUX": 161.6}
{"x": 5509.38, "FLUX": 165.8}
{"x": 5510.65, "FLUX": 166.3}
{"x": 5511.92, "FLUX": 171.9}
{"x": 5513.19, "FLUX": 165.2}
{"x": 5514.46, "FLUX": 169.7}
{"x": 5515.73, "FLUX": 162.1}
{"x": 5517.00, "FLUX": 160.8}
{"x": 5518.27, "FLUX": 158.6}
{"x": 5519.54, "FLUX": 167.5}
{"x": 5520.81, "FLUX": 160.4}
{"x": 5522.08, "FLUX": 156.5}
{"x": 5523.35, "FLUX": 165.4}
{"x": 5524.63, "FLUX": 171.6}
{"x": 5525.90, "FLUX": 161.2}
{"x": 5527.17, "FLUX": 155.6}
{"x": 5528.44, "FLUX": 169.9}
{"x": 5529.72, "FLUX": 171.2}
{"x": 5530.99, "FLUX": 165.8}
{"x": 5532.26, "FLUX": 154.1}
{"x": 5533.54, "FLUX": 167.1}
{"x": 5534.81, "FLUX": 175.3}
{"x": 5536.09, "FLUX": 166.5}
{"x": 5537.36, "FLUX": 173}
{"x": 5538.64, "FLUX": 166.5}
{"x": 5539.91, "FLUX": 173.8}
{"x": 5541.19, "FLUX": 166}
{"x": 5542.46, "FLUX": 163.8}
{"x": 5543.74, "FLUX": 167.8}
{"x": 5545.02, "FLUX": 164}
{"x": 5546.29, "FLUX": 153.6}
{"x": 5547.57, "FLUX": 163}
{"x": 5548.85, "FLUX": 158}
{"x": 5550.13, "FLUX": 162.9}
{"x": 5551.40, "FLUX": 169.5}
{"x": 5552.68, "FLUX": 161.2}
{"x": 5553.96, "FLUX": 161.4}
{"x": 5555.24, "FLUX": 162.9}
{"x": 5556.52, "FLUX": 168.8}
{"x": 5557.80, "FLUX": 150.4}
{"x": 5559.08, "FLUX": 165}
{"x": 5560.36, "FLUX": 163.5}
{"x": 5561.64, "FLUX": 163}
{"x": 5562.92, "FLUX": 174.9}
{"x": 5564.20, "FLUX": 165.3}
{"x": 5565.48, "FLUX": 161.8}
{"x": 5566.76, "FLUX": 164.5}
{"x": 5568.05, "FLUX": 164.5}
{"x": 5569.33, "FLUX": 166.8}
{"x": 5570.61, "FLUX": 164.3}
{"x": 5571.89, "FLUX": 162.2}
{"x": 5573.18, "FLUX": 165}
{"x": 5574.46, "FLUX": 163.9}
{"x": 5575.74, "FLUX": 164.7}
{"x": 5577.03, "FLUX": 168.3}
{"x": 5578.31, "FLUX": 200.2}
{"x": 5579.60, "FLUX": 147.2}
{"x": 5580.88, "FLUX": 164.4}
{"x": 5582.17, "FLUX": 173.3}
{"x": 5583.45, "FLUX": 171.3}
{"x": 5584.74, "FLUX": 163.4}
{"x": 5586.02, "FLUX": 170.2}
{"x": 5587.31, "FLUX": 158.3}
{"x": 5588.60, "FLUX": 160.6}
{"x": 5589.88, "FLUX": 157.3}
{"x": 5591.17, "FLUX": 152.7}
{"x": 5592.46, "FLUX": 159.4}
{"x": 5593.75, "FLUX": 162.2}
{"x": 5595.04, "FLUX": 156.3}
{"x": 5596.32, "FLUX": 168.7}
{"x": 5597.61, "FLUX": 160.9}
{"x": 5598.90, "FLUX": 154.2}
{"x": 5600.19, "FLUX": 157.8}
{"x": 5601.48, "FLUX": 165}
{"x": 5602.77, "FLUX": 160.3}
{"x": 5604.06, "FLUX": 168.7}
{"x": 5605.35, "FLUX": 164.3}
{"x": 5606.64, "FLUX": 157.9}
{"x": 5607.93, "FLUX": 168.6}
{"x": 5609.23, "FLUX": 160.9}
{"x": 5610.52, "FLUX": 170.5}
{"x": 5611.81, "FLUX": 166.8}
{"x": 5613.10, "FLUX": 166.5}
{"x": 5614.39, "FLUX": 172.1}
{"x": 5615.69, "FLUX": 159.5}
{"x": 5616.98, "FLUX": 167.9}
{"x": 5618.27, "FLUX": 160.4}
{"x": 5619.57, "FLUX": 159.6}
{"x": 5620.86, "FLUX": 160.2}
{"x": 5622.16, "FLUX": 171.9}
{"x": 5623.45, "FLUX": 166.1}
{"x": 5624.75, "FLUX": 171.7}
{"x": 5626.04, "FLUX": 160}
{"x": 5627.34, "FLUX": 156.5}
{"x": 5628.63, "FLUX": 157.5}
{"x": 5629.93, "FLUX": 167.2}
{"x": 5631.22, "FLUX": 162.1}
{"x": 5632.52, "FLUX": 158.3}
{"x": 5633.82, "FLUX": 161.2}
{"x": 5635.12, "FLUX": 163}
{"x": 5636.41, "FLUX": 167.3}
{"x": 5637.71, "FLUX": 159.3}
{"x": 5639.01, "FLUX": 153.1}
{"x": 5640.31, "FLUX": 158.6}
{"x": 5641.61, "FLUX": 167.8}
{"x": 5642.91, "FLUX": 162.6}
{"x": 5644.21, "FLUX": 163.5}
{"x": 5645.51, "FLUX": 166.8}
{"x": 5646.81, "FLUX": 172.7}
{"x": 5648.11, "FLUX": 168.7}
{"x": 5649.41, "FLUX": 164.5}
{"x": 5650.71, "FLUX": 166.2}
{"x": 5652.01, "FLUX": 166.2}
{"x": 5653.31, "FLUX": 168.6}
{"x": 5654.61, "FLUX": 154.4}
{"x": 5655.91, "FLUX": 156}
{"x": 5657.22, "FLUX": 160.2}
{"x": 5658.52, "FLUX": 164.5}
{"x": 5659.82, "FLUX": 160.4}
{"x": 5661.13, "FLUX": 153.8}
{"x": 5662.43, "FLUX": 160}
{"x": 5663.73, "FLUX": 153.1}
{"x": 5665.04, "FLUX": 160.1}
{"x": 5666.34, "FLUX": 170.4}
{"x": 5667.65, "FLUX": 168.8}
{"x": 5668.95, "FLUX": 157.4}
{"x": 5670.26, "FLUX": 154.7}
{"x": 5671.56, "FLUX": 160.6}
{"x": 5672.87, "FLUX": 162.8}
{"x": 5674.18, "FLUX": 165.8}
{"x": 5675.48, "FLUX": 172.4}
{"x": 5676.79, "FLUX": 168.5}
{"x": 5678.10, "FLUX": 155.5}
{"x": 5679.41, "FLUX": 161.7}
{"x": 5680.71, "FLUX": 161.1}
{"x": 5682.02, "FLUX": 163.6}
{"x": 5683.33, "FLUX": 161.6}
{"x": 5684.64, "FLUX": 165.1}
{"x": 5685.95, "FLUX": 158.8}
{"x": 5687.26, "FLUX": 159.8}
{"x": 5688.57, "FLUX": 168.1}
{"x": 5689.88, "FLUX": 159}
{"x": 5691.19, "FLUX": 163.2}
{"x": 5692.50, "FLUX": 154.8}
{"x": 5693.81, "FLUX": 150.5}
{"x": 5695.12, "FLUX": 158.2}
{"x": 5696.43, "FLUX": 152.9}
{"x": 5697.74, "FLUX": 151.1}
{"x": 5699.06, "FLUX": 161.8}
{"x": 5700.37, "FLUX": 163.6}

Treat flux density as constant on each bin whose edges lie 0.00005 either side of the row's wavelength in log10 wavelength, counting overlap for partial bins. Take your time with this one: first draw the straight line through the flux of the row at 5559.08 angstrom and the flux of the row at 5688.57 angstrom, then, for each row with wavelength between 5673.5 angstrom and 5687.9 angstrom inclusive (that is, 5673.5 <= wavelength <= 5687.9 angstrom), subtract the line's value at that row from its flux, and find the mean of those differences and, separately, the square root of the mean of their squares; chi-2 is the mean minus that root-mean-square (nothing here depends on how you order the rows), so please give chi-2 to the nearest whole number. -11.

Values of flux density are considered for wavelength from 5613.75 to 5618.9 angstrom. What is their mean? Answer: 165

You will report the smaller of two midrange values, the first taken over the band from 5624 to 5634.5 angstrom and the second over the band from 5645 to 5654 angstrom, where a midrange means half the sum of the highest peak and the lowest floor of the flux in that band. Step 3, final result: 164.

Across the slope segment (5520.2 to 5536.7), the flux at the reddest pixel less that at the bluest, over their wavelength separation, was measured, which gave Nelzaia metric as 0.40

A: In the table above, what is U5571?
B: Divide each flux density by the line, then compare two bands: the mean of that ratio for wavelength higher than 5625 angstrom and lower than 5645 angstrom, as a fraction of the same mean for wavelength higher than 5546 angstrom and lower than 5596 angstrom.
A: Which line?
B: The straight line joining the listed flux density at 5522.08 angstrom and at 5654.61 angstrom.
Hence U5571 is 0.99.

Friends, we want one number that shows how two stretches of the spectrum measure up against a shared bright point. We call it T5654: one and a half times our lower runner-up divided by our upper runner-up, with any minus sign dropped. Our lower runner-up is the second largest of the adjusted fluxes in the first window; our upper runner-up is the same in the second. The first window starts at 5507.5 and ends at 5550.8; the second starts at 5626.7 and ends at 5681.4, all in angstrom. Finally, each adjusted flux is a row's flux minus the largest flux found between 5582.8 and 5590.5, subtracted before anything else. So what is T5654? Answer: 3.4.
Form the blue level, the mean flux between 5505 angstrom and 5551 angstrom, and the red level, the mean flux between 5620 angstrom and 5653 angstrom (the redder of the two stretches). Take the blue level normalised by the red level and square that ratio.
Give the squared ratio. 1.02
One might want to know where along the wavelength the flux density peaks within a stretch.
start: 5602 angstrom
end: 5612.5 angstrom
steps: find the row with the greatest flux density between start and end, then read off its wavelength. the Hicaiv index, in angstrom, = 5610.52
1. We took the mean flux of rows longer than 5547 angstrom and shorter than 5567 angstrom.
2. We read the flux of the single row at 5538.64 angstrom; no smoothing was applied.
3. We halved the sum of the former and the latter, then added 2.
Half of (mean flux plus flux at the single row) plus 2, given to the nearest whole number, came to 167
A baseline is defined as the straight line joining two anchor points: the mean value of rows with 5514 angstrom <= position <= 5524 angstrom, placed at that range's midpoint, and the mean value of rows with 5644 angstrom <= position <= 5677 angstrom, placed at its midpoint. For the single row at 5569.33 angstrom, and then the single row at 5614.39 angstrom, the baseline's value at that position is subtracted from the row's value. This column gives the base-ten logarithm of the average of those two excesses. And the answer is 0.82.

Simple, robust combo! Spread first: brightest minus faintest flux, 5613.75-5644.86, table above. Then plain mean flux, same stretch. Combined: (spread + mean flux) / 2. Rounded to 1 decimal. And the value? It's 90.9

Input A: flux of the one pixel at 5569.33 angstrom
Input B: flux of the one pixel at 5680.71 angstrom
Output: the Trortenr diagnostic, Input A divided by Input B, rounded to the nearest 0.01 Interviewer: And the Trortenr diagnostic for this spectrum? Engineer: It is 1.04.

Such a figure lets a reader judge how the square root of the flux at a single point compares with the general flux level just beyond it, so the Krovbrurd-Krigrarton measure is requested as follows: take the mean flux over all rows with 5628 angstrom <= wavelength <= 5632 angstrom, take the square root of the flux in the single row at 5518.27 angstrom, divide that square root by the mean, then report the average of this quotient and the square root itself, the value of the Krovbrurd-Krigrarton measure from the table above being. 6.34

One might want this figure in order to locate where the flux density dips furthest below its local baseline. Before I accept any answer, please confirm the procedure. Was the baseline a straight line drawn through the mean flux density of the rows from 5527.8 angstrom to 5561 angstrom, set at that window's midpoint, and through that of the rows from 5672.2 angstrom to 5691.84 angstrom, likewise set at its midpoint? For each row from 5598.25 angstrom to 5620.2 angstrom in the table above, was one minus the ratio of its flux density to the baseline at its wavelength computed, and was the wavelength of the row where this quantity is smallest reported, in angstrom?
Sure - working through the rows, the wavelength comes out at 5614.39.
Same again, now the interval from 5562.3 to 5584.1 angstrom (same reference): 5578.31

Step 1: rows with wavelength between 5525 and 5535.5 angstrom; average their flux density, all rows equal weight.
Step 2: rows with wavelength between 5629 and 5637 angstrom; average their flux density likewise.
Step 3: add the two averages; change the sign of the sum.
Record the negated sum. -328.2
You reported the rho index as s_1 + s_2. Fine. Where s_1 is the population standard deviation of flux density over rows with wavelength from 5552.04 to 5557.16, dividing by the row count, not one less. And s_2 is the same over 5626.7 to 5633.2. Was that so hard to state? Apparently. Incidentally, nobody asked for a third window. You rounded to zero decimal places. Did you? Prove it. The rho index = 7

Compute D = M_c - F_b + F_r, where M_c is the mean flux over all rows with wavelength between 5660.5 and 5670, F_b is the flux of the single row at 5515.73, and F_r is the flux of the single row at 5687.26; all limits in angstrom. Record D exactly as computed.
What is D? 158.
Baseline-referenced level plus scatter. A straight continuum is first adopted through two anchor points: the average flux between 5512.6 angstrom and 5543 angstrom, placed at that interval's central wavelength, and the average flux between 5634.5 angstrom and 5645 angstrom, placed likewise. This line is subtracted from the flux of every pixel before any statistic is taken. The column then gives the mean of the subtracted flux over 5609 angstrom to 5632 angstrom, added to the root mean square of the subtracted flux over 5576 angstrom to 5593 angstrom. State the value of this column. 14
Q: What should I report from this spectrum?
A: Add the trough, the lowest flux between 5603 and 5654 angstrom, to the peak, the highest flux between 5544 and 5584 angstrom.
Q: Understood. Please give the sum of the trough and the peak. 353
